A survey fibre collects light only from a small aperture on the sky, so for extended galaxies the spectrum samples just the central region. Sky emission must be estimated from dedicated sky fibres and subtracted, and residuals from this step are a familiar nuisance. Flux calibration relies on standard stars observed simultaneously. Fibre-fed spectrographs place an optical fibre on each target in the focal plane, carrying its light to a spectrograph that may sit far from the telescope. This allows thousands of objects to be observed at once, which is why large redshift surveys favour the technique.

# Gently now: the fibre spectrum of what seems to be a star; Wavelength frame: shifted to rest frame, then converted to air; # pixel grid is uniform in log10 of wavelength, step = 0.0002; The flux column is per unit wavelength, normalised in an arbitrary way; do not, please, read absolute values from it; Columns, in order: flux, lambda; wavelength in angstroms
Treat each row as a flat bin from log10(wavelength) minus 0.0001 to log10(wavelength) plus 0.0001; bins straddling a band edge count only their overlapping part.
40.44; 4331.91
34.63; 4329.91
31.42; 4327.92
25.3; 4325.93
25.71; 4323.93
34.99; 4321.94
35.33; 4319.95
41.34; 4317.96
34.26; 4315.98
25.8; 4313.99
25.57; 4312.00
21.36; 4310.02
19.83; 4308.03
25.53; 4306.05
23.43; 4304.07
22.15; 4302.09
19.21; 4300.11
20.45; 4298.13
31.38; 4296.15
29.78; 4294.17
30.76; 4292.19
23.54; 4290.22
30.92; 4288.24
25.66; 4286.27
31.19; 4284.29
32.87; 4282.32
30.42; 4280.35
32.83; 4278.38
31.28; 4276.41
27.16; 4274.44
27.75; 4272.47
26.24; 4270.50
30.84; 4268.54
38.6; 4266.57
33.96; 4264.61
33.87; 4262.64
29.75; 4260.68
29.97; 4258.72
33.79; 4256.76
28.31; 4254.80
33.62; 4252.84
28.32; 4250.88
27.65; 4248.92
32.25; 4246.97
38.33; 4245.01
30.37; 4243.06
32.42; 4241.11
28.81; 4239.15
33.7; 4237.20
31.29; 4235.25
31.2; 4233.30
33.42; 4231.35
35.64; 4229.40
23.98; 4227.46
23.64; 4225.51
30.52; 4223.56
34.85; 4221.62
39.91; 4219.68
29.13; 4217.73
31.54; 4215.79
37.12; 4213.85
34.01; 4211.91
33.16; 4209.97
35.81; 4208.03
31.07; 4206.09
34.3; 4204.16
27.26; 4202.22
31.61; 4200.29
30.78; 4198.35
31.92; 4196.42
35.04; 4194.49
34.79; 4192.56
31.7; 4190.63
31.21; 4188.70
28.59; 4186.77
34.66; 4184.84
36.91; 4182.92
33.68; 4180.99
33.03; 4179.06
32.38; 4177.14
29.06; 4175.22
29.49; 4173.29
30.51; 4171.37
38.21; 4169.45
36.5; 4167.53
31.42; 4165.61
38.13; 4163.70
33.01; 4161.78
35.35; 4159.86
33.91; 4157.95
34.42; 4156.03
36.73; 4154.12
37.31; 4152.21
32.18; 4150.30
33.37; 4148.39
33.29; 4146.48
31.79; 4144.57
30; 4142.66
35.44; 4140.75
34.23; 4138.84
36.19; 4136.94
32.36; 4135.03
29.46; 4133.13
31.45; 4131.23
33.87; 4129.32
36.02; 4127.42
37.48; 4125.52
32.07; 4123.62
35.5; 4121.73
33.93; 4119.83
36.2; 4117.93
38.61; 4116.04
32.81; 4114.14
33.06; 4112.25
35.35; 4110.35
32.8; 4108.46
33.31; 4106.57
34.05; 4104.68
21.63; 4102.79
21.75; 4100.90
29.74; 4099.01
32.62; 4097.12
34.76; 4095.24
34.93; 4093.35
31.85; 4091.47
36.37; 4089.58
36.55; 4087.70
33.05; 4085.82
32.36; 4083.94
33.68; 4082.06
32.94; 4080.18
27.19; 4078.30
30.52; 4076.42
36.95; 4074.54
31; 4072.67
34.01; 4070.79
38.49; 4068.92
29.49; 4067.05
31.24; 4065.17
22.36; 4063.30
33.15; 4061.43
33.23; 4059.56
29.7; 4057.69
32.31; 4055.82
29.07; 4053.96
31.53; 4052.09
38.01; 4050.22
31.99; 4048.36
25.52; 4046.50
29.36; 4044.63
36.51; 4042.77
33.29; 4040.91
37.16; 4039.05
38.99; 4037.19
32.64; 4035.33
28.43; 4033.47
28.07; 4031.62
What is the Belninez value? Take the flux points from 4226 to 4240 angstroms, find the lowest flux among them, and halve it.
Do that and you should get 12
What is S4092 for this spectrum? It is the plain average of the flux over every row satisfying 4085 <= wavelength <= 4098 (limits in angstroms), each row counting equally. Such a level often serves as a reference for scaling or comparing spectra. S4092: 34.3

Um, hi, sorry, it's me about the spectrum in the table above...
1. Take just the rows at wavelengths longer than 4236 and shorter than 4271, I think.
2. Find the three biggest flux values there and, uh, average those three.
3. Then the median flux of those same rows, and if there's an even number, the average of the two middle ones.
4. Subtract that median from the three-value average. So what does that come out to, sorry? 5.4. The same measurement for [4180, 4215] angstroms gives 3.2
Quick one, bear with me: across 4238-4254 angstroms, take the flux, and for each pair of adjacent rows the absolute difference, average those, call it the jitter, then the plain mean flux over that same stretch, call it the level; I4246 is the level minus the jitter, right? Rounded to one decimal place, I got 27.1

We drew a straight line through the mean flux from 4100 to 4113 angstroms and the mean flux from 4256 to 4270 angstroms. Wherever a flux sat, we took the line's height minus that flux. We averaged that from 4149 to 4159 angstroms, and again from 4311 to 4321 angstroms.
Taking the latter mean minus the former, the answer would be 5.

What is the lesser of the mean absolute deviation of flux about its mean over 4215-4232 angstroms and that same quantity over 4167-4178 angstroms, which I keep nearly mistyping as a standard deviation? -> 3.1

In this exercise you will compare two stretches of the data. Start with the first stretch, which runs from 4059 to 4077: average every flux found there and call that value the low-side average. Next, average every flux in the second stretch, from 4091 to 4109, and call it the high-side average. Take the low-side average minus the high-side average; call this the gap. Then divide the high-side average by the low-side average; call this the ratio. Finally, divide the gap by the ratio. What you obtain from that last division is 1.4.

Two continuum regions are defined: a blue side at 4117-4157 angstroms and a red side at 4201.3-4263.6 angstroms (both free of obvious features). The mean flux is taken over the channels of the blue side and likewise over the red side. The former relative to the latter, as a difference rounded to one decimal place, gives 2.1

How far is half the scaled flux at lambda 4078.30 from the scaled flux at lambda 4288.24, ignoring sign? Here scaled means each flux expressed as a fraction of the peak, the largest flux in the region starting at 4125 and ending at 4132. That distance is 0.46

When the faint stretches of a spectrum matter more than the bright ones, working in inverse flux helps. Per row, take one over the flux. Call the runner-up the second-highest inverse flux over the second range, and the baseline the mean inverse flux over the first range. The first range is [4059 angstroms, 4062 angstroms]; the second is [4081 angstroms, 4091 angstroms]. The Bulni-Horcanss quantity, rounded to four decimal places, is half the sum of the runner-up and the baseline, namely 0.0302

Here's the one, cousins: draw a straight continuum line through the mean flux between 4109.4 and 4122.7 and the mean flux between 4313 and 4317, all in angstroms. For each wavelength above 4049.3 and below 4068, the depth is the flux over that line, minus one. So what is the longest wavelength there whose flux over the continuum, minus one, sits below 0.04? 4067.05 angstroms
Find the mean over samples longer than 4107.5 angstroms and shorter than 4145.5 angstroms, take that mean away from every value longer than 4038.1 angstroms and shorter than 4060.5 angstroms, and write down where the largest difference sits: 4050.22 angstroms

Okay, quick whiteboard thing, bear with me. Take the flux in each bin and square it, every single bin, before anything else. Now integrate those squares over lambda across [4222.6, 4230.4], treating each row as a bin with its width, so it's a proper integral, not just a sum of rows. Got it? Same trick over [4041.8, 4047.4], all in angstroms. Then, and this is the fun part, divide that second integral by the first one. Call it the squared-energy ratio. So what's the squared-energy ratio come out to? 0.82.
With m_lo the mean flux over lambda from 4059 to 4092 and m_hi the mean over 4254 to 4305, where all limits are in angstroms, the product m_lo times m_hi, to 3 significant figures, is 944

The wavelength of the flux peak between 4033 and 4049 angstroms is 4037.19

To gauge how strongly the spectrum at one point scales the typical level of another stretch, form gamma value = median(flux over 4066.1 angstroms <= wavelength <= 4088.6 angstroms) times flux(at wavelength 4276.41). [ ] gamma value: 1032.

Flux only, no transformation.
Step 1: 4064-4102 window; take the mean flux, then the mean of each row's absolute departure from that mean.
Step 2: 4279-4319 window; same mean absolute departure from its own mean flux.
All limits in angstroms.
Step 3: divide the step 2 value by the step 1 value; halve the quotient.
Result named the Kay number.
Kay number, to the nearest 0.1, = 0.9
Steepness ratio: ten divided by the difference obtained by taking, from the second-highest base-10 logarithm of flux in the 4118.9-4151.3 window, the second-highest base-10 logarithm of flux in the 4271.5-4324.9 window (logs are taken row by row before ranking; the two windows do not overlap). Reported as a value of 957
